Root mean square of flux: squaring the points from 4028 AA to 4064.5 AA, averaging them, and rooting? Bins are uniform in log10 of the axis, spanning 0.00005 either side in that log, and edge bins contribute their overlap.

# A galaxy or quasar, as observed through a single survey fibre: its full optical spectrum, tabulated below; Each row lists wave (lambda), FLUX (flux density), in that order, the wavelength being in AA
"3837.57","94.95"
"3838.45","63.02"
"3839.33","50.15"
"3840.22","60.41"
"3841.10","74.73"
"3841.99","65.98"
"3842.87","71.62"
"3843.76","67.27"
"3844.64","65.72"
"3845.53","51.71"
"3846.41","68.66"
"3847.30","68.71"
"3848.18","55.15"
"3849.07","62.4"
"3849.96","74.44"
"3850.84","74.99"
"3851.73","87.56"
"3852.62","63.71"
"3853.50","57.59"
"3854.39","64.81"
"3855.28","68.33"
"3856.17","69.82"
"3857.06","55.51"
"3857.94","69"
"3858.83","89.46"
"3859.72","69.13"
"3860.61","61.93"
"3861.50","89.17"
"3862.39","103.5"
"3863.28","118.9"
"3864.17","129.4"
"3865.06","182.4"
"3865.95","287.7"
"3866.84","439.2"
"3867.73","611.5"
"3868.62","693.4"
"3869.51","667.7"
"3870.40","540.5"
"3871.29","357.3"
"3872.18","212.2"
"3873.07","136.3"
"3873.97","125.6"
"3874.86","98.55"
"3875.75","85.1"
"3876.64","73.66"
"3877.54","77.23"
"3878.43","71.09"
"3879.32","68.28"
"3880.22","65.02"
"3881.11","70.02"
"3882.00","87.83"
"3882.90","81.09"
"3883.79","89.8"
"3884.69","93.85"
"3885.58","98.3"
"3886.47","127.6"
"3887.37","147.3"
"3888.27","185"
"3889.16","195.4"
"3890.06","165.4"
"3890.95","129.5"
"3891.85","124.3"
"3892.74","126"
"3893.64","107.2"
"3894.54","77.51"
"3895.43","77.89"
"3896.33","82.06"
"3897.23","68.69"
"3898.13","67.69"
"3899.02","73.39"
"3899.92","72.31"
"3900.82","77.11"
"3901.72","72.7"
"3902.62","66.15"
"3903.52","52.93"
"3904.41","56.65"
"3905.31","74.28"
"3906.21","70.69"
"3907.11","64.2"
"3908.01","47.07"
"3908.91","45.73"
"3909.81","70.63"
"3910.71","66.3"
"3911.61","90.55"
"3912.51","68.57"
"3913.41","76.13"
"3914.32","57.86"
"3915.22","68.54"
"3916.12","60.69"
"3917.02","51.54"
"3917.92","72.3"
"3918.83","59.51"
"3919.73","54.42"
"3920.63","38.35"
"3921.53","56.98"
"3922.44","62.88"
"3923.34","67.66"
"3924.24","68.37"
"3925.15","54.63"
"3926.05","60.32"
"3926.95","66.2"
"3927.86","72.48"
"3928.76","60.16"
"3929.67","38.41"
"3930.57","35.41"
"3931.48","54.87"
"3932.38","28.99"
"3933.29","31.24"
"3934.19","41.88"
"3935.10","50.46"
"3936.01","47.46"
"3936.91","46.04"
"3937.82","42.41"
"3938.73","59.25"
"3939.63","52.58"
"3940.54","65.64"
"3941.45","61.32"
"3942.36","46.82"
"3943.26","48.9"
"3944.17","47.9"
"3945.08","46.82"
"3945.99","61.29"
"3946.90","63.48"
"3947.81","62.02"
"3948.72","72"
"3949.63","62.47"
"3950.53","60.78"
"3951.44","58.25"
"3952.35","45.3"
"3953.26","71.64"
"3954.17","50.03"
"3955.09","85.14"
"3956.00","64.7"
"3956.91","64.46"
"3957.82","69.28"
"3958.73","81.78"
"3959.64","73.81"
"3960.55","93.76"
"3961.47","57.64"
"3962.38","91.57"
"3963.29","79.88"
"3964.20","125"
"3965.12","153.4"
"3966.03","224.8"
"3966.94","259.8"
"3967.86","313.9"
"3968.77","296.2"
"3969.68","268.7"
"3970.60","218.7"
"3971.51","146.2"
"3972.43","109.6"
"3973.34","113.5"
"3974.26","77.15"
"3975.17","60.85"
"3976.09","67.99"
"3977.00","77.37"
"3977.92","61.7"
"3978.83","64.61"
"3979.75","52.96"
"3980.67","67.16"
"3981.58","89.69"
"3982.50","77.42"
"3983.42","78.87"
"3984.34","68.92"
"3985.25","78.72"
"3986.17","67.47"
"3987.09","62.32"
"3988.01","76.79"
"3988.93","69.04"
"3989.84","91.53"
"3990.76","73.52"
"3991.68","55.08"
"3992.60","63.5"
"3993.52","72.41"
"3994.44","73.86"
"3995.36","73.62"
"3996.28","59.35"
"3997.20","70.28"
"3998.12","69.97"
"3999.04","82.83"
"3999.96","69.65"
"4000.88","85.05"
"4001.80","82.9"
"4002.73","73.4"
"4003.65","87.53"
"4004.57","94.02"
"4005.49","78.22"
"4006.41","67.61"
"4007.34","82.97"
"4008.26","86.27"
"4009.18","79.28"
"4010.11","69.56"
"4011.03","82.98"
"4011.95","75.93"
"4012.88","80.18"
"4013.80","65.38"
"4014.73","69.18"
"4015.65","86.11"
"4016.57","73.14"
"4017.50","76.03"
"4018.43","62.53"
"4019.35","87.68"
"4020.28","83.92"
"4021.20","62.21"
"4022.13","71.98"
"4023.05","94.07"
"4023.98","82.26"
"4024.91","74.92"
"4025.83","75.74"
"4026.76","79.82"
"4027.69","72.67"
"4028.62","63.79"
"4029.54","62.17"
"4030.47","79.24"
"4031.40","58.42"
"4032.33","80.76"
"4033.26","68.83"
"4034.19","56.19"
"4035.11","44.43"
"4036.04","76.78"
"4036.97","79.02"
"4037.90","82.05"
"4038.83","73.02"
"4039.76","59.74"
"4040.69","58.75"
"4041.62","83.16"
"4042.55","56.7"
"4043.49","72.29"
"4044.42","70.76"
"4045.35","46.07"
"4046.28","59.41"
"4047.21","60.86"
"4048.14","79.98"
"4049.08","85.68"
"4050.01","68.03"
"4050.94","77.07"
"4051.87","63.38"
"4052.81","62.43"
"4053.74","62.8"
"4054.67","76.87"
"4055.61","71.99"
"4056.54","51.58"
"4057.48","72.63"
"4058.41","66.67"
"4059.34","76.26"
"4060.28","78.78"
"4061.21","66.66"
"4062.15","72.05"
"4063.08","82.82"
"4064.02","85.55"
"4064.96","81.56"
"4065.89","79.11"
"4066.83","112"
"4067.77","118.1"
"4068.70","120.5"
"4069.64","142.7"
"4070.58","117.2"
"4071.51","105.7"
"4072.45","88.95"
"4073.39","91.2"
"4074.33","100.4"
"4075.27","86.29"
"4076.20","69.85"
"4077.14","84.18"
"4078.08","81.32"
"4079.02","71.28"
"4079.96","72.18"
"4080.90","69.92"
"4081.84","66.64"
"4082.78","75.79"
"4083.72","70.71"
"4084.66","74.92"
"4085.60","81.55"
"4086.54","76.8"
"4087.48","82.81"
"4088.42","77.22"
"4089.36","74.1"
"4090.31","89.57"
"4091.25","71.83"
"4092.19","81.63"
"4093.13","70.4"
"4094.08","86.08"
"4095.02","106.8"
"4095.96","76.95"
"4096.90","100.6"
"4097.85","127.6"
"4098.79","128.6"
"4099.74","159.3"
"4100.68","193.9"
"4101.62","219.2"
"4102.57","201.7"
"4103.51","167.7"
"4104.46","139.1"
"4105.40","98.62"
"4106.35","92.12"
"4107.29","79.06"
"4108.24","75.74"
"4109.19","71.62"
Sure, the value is 70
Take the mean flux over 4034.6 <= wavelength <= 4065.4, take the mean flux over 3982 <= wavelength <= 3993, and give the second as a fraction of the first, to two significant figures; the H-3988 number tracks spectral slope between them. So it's 1.0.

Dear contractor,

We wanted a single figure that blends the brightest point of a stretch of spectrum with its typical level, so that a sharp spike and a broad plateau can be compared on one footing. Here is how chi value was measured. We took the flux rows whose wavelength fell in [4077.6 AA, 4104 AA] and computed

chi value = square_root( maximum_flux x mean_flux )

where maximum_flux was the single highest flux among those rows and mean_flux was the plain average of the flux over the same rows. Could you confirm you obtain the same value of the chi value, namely 150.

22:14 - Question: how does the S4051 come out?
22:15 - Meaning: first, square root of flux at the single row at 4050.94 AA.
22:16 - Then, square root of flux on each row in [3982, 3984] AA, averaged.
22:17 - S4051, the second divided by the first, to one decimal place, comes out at 1.0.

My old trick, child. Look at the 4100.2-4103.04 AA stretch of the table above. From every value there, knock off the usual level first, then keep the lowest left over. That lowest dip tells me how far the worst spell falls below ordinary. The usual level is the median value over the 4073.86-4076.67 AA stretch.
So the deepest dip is 108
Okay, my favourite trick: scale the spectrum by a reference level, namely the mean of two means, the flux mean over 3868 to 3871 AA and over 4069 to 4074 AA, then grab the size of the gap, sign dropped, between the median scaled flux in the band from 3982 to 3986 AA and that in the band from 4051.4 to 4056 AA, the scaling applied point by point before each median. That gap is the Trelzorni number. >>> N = 0.040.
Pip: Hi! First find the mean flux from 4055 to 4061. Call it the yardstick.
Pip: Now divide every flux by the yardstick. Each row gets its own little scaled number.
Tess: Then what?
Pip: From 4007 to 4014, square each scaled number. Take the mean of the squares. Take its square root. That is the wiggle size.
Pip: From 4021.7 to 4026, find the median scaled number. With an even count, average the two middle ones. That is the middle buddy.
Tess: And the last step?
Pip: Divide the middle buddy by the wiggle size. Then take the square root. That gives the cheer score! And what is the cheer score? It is 1.0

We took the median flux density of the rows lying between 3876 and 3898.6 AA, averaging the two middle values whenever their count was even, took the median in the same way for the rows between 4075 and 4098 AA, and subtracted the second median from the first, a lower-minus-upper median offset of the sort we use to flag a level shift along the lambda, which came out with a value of 11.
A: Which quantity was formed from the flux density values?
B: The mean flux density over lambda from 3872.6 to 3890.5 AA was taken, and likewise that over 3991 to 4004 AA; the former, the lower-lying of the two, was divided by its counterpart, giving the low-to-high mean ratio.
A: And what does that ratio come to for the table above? 1.5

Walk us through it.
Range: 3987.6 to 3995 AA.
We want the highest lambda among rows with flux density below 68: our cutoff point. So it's 3992.60 AA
